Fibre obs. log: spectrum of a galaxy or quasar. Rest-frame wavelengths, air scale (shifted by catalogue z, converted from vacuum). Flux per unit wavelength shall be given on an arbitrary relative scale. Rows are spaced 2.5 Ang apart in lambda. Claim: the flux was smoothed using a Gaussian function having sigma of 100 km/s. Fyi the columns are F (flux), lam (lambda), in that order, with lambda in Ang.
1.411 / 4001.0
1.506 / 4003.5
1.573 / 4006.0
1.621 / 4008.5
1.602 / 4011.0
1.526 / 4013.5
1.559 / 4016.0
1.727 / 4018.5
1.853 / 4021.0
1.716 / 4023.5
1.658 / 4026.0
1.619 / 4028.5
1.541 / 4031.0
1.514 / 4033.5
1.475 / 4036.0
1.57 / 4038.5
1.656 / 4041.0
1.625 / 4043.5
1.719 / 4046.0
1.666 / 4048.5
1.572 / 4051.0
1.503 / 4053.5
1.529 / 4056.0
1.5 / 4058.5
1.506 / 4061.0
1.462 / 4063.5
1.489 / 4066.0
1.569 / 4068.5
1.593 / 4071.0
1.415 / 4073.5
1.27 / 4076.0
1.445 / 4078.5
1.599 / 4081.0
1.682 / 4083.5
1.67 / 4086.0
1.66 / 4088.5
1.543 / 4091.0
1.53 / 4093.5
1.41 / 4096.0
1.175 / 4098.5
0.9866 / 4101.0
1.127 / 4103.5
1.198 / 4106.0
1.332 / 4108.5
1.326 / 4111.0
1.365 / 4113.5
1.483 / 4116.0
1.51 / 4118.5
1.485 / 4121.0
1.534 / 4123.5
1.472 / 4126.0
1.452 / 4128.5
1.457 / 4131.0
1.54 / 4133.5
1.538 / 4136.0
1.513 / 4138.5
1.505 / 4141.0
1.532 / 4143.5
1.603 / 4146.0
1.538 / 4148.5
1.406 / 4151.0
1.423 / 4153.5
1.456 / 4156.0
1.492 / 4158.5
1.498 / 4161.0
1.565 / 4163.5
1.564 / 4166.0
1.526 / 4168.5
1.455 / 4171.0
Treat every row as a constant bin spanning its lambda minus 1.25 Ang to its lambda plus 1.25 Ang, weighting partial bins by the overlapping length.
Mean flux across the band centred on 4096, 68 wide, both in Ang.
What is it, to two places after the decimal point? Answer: 1.44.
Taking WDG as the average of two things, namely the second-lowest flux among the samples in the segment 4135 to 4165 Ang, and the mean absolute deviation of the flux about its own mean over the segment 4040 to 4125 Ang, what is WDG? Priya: 0.78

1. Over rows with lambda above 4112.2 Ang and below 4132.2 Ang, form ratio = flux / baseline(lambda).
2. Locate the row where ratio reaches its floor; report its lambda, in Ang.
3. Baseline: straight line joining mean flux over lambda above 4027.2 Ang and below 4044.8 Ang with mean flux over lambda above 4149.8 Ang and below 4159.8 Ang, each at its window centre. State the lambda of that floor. 4113.5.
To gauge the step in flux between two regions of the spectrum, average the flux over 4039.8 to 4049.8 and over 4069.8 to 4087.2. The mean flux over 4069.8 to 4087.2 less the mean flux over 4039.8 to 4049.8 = -0.14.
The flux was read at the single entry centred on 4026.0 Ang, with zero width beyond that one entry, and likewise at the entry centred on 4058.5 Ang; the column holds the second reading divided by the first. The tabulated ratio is 0.90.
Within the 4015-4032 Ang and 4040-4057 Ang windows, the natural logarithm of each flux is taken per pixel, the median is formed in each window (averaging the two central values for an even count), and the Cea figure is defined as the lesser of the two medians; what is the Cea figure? 0.486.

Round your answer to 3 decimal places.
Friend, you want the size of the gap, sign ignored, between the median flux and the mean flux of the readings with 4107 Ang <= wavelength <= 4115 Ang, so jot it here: 0.009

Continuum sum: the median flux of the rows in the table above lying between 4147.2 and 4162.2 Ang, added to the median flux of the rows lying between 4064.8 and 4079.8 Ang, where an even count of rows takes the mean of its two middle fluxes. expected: 2.94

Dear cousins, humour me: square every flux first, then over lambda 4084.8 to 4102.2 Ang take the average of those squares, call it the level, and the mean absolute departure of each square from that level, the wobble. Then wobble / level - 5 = -4.74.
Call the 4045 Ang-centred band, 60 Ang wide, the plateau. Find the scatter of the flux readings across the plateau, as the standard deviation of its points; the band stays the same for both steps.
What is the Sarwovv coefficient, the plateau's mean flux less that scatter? 1.48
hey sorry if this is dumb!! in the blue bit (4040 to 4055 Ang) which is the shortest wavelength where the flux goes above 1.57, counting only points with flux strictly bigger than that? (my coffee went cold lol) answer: 4041.0 Ang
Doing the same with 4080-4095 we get 4081.0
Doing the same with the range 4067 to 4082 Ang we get 4071.0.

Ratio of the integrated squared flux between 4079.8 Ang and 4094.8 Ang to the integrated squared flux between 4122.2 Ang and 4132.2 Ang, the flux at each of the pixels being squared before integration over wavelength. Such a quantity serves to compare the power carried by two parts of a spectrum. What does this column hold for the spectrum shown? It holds 1.79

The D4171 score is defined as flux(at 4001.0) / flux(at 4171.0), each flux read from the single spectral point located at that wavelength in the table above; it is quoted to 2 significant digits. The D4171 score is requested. 0.97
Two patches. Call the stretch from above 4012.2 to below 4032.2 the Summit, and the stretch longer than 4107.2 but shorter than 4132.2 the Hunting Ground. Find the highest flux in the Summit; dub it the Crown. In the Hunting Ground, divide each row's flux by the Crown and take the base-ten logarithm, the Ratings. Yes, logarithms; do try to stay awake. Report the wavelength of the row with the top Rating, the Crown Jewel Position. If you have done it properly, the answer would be 4123.5 Ang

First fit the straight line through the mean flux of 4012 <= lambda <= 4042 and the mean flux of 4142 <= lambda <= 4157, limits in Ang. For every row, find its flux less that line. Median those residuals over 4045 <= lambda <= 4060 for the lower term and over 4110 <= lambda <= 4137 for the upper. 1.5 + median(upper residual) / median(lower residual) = 2.6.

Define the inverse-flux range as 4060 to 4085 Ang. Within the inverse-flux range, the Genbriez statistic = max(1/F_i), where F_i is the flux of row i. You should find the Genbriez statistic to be 0.79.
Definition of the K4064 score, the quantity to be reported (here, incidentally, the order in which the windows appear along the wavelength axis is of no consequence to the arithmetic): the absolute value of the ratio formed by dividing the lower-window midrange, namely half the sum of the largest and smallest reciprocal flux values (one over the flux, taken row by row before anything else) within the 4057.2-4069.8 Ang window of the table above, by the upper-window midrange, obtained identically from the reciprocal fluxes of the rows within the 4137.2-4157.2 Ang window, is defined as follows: 0.99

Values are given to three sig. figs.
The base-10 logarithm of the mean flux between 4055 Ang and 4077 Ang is 0.171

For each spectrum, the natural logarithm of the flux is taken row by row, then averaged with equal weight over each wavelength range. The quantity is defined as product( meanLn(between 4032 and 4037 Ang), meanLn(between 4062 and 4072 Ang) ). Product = 0.17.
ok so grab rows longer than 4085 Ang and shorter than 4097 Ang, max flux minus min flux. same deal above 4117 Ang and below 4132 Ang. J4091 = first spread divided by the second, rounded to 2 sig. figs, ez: 3.2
